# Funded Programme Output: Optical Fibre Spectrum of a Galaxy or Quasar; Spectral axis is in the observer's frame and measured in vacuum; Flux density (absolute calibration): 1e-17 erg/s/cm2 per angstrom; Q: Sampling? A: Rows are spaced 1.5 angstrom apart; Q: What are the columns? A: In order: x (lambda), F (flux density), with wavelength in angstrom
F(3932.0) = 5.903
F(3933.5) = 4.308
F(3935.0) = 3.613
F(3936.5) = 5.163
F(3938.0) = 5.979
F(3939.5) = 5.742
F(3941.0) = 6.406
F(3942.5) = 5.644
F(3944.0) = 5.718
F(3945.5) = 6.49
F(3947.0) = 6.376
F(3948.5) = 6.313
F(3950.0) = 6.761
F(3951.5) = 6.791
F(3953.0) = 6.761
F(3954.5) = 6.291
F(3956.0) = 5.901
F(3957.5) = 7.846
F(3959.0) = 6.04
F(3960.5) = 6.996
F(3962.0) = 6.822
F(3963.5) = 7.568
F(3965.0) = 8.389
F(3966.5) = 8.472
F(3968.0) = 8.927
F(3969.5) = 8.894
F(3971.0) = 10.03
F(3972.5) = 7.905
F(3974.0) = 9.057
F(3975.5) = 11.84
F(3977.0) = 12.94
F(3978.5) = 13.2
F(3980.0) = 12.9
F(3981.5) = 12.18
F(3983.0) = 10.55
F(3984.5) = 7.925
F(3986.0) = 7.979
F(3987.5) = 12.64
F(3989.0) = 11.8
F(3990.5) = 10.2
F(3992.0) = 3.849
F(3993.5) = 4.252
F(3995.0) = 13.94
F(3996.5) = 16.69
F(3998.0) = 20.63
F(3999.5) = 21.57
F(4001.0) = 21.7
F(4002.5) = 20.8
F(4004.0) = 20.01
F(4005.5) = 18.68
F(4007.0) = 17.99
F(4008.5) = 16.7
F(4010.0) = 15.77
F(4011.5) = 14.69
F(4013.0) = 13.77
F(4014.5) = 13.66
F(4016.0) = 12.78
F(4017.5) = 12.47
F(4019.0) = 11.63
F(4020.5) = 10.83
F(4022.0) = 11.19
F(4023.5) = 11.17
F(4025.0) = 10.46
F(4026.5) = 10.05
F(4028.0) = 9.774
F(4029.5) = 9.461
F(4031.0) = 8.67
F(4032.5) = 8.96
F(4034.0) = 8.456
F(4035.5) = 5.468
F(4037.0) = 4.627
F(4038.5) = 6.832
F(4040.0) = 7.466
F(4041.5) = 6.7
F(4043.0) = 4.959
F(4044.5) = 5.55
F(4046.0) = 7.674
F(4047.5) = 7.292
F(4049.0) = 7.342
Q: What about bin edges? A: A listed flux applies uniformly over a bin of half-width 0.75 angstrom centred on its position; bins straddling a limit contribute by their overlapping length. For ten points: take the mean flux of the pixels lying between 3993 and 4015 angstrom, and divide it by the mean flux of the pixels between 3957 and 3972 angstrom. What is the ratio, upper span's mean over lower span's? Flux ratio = 2.1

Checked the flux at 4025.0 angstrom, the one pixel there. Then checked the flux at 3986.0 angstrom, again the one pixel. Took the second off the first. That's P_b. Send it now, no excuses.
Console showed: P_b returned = 2.5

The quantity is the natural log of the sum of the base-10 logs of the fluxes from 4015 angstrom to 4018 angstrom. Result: 0.79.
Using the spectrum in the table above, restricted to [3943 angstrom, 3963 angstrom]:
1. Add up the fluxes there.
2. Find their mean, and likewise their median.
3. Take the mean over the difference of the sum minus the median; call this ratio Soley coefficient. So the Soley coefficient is 0.0833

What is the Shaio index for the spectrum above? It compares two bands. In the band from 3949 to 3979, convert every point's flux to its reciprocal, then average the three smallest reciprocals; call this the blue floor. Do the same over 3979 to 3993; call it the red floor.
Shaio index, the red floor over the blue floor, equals 1.01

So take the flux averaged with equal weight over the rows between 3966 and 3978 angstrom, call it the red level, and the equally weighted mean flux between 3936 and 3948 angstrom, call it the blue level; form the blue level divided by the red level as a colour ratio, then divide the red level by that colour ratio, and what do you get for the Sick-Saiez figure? 16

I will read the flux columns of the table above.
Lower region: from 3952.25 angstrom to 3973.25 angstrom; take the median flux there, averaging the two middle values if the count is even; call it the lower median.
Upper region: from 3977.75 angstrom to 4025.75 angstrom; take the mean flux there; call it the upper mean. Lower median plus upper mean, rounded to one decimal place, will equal 21.3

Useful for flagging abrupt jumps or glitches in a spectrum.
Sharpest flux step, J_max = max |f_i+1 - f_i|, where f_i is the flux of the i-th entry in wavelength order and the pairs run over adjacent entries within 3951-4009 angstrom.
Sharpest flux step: 10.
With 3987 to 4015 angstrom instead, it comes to 10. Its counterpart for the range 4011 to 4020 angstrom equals 1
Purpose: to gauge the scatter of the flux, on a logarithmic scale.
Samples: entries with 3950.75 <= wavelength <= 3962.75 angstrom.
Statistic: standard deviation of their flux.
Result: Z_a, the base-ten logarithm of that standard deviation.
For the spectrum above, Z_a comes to -0.2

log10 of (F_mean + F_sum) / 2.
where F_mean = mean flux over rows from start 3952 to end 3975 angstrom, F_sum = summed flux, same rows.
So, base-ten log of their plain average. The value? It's 1.8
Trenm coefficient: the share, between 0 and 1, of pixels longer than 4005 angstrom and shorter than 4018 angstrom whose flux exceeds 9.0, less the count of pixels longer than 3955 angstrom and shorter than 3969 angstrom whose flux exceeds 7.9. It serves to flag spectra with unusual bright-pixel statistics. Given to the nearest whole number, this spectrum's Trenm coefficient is -2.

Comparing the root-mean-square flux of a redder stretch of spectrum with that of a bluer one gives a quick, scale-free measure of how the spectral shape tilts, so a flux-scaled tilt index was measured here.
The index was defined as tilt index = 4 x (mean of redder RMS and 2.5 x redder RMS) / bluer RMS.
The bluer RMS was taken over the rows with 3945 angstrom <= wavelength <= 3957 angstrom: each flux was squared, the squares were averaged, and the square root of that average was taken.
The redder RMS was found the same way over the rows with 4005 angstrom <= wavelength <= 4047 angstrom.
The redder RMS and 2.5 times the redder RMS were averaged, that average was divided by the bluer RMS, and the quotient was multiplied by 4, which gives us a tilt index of 12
